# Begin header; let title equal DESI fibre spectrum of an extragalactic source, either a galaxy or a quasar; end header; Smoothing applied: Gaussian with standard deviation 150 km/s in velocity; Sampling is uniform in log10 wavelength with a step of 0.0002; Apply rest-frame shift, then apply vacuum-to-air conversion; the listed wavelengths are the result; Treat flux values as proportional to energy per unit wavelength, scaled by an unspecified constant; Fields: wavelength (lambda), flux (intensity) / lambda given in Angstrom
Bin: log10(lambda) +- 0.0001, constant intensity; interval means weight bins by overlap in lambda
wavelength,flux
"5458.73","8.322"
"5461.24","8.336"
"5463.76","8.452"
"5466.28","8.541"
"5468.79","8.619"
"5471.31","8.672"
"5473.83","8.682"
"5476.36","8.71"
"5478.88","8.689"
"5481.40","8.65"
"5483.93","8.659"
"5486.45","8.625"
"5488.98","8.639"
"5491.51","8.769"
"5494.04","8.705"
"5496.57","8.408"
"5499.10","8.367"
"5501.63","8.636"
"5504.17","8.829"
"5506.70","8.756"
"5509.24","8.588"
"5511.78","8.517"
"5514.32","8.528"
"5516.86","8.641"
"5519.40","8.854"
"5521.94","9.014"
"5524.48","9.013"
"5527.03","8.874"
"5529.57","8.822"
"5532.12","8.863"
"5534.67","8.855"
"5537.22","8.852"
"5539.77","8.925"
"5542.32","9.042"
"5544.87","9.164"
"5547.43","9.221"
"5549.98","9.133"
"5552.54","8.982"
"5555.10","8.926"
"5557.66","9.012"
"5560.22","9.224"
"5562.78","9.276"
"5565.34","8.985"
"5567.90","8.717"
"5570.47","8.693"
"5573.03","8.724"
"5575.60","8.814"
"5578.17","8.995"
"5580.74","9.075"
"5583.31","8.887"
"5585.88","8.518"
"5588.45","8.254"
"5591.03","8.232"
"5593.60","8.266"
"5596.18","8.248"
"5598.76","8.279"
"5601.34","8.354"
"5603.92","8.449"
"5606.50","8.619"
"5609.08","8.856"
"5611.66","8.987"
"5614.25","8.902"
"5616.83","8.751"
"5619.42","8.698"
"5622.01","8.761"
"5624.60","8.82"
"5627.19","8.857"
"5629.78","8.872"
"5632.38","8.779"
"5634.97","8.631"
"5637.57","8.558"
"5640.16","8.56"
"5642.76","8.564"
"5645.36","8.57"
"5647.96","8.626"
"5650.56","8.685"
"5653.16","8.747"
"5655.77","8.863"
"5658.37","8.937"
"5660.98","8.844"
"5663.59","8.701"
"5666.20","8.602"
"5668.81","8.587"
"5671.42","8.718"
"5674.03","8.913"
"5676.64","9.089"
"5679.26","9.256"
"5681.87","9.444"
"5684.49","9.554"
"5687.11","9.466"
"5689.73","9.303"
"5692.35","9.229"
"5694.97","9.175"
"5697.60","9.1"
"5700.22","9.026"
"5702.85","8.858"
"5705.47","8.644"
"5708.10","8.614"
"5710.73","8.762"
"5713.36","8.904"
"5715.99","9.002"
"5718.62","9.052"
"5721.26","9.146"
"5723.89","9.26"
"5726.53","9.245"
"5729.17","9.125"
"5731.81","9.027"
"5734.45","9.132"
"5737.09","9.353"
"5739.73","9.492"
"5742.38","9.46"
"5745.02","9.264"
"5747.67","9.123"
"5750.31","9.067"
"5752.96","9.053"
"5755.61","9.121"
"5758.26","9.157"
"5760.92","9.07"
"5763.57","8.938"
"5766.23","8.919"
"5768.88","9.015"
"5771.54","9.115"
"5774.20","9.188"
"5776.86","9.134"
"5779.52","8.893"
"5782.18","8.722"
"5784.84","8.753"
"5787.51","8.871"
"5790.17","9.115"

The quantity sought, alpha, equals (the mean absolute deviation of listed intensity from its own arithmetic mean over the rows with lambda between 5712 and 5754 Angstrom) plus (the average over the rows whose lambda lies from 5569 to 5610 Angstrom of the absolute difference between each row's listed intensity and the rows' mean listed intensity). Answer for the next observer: 0.39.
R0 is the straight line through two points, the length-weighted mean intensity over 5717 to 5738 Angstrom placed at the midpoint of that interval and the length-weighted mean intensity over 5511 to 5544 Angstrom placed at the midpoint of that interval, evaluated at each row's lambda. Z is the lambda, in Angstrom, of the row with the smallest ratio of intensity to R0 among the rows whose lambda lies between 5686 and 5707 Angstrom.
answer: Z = 5705.47 Angstrom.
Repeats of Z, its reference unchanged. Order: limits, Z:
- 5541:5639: 5591.03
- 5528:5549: 5529.57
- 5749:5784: 5782.18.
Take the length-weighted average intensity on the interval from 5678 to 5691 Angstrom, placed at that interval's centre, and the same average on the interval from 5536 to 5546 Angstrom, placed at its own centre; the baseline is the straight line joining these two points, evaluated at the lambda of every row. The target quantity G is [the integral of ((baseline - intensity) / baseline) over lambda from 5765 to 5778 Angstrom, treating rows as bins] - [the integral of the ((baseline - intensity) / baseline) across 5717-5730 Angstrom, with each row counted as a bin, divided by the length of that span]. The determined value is 0.74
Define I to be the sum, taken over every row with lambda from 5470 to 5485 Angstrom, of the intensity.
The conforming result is 52.1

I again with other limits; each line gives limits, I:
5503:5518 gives 51.9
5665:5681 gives 53.2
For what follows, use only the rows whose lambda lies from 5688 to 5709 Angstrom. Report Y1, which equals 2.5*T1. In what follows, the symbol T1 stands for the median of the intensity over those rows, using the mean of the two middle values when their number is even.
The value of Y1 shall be 22.7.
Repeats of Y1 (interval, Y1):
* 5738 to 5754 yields 23.0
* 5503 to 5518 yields 21.5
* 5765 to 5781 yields 22.7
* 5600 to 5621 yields 21.8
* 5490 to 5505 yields 21.7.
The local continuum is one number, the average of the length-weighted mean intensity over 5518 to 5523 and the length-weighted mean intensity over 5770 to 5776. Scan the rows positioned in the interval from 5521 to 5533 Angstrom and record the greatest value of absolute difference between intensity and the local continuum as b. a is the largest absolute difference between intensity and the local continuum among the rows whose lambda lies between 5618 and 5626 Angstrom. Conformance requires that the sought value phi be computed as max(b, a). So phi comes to 0.34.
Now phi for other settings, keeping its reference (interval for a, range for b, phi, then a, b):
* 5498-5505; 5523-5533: 0.67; 0.67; 0.21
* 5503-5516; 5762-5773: 0.52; 0.52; 0.11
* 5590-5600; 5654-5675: 0.80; 0.80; 0.45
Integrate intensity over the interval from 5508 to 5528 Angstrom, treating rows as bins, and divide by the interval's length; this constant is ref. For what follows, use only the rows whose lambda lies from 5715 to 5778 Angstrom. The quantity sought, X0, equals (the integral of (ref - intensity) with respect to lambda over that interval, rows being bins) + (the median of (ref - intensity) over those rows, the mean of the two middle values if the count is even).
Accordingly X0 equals -25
